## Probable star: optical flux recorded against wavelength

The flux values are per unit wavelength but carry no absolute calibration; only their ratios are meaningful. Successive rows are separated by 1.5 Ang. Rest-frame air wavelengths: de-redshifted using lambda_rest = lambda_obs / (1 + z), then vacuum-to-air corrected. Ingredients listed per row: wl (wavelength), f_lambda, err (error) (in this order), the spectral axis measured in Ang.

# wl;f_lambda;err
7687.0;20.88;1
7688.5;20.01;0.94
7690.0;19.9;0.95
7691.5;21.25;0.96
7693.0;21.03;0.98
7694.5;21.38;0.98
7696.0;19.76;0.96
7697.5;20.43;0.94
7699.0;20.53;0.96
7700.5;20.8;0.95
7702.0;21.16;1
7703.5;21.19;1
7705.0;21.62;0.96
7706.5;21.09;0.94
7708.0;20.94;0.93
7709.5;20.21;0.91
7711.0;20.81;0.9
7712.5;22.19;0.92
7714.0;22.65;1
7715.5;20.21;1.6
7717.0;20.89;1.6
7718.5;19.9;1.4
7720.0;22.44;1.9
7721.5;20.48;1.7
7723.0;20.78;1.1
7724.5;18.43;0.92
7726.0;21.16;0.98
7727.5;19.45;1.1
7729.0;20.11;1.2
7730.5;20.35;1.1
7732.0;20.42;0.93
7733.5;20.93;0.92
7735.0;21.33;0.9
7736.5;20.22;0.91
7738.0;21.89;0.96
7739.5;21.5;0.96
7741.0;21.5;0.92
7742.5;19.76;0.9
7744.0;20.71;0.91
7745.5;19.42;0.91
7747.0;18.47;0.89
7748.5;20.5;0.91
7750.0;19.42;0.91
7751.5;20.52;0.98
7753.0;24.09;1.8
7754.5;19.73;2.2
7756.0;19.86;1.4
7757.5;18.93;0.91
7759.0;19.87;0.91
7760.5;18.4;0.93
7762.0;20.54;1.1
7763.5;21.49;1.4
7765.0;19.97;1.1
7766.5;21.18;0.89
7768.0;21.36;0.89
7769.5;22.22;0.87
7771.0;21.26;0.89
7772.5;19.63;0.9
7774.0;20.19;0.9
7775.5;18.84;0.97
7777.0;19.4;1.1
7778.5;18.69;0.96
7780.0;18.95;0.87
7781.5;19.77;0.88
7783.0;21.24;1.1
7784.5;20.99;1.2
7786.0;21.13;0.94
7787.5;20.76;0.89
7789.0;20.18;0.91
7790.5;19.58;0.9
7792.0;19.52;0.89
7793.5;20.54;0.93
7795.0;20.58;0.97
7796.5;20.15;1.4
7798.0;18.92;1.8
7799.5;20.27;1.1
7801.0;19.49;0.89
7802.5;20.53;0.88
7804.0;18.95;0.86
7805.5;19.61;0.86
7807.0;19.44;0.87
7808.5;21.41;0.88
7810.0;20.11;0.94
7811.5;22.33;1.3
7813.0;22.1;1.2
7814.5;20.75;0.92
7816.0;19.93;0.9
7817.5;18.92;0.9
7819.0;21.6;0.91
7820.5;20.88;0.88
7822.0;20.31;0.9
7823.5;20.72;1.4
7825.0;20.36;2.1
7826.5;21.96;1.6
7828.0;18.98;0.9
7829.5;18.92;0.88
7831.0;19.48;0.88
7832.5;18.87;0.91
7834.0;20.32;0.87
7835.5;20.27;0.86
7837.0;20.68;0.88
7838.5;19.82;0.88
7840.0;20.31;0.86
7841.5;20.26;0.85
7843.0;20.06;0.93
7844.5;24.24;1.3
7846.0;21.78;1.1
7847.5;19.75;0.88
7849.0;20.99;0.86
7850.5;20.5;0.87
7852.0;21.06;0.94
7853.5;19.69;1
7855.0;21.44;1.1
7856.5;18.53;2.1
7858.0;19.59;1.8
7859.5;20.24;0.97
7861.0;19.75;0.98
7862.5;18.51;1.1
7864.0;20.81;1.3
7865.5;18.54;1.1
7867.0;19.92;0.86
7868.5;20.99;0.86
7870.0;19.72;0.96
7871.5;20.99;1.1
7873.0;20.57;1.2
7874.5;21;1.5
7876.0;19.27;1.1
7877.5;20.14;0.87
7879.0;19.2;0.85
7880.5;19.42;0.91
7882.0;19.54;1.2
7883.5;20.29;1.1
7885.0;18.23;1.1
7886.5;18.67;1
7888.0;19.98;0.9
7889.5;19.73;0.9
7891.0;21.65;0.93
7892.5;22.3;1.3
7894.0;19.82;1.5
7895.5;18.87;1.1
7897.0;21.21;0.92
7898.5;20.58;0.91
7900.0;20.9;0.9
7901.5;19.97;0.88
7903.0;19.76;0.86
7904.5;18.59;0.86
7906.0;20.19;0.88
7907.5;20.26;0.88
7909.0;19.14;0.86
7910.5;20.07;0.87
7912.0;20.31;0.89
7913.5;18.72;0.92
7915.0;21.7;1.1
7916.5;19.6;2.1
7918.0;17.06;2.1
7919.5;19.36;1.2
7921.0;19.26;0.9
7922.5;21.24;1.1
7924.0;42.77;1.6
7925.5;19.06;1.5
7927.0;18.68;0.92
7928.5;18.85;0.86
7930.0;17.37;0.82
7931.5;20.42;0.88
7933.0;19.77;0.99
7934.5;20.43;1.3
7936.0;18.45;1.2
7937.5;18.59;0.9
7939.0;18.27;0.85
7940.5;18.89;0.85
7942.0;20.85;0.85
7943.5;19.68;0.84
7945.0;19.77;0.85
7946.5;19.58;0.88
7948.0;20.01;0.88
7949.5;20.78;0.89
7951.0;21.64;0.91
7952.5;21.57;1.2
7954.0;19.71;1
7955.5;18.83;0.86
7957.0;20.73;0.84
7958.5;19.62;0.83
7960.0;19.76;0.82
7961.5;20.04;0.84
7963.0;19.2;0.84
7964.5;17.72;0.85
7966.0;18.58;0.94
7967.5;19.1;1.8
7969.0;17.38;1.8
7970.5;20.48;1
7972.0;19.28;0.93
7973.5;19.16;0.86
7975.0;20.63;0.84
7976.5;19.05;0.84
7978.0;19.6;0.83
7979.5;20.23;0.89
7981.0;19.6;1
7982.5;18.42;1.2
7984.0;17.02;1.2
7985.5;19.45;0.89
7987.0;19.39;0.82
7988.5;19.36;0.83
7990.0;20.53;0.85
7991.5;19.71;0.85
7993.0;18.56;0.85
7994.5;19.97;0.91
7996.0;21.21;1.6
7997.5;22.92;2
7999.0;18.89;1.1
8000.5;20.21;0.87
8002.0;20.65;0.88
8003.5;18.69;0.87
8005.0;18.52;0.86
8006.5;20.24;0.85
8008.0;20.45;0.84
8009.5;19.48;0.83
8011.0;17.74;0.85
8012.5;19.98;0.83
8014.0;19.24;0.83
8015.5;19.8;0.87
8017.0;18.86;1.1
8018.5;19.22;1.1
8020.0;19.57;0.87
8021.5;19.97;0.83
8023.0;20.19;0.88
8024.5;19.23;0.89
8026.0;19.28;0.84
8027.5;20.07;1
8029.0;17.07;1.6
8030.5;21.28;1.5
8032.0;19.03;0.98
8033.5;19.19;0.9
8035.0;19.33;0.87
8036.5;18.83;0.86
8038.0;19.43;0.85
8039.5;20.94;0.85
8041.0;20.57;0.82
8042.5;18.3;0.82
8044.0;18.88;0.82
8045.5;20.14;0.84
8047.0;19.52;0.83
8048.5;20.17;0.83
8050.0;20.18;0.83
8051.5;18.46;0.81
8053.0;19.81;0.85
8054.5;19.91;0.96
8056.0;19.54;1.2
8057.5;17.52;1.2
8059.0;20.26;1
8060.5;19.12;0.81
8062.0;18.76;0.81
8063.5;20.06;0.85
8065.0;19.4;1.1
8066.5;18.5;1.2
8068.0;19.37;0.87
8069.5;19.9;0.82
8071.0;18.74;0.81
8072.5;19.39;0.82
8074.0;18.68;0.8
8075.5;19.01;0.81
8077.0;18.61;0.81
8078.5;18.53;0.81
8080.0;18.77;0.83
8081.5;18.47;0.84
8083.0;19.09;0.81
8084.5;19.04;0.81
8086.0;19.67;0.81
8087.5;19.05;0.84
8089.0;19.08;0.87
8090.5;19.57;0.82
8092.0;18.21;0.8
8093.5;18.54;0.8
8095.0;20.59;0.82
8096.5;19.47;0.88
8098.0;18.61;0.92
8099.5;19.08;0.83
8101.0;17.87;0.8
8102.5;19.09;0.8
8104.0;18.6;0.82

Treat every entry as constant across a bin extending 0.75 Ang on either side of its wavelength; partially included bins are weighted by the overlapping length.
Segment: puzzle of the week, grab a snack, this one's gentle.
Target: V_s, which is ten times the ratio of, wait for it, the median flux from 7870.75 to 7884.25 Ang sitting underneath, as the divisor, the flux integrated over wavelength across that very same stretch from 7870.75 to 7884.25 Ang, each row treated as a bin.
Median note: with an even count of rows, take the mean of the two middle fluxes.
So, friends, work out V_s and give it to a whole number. 134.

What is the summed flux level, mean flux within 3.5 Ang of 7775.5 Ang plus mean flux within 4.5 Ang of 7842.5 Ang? 40.4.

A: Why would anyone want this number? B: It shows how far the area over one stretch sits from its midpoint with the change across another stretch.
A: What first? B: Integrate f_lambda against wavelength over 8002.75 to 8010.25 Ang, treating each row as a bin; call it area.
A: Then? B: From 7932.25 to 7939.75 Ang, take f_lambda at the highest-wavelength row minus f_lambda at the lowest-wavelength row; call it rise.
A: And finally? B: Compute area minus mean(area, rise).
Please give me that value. 73.8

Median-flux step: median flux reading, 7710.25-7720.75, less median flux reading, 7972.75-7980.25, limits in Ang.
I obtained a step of 1.3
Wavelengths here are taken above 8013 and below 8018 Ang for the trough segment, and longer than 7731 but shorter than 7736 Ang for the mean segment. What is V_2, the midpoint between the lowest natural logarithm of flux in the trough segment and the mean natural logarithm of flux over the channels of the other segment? 2.99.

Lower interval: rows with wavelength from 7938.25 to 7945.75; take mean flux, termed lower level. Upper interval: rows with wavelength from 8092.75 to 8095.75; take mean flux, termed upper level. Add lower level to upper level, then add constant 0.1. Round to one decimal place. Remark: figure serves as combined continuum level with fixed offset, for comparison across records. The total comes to 39.2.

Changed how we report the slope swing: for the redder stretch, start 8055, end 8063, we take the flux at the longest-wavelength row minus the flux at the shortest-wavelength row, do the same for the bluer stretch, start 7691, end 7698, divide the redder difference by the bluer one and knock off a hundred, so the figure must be -99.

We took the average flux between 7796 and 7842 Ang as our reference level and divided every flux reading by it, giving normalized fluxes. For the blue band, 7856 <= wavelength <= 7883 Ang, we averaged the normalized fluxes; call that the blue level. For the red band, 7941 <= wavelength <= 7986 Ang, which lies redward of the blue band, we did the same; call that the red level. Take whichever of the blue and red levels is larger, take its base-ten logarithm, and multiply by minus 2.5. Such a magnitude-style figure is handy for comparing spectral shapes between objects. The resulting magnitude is 0.02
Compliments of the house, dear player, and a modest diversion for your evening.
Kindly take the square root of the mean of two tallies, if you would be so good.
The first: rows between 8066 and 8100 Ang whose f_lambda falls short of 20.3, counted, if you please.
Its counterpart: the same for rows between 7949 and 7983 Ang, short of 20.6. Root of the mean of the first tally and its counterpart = 4.5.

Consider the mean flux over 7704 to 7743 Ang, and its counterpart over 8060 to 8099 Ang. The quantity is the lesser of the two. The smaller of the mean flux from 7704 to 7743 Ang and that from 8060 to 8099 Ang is 19.1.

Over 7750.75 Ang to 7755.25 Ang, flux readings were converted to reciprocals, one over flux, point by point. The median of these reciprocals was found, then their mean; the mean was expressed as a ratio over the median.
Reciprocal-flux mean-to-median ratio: 0.96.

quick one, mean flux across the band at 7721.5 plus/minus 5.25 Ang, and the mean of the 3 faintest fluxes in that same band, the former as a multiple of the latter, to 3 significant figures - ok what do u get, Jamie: 1.05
